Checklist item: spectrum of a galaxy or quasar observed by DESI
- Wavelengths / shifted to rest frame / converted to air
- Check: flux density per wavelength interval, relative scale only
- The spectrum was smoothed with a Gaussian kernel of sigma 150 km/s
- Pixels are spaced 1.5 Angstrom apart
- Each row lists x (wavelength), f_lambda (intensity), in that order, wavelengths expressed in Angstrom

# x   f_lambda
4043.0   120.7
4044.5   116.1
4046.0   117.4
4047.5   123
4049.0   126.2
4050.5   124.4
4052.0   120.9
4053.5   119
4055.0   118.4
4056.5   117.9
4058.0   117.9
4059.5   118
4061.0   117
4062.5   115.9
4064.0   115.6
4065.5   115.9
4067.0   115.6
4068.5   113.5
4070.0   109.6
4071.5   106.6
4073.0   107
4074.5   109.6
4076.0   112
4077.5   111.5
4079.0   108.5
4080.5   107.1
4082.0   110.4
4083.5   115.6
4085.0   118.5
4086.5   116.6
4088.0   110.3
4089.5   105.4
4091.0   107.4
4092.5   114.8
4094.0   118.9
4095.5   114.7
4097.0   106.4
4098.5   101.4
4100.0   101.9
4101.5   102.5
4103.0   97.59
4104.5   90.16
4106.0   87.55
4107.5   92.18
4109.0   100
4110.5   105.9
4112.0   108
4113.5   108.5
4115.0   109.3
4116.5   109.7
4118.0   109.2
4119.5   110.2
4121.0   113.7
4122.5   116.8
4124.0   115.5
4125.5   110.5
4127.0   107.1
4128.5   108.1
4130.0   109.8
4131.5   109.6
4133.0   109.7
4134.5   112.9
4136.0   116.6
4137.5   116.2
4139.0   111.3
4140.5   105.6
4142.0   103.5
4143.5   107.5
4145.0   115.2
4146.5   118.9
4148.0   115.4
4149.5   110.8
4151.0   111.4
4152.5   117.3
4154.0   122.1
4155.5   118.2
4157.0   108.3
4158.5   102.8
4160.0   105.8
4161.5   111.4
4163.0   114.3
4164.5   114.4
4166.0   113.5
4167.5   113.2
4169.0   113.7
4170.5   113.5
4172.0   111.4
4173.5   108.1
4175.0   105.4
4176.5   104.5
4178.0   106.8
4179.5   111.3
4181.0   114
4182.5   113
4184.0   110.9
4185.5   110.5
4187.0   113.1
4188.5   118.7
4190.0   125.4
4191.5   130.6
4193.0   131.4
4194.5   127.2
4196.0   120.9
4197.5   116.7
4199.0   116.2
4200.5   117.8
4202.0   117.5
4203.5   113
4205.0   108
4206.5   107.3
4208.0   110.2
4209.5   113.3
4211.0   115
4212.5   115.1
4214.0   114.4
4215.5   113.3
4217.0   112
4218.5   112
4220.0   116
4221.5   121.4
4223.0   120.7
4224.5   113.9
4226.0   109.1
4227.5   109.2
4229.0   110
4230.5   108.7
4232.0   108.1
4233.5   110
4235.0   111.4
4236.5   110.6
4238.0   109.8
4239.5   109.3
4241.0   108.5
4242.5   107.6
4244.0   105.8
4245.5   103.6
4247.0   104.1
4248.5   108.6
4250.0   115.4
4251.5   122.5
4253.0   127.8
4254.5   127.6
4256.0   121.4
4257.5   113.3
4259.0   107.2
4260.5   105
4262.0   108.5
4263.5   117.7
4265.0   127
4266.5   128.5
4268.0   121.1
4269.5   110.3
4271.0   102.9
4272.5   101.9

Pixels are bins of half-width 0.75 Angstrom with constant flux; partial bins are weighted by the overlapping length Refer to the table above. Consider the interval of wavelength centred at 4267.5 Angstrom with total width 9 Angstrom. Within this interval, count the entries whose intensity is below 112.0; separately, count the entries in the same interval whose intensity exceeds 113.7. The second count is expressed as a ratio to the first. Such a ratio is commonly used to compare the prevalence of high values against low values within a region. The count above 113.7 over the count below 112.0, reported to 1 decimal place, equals 2.0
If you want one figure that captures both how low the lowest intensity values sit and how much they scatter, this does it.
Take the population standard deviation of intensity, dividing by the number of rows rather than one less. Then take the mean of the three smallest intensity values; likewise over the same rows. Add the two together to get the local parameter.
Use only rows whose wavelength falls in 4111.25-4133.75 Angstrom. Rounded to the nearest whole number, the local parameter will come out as 110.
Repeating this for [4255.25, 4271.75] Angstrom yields 113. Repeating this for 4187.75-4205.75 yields 119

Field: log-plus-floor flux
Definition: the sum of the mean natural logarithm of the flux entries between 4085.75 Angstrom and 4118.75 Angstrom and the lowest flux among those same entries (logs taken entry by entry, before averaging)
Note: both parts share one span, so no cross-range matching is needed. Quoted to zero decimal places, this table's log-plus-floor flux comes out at 92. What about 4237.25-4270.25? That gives 108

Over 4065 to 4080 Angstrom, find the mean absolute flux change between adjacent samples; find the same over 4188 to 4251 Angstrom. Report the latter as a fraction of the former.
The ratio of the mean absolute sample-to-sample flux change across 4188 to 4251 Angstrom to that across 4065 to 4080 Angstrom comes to 1.2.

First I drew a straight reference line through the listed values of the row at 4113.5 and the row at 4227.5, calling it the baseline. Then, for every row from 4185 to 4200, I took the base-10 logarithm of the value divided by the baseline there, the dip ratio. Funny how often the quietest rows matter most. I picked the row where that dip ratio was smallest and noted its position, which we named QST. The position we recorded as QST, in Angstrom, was 4185.5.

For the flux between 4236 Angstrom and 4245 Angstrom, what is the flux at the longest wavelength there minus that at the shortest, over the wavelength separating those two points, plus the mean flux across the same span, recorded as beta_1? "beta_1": 108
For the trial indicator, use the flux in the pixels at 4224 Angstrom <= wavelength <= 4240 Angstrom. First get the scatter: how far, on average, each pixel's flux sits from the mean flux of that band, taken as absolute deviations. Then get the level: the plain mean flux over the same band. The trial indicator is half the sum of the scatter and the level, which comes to 55.5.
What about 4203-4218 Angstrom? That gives 57.2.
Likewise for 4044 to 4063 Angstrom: 61.0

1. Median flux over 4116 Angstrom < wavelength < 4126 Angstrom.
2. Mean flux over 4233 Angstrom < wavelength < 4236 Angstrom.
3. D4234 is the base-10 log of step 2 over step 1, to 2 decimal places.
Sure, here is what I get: 0.00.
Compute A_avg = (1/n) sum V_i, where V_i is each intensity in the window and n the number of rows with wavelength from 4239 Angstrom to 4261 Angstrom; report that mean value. 113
